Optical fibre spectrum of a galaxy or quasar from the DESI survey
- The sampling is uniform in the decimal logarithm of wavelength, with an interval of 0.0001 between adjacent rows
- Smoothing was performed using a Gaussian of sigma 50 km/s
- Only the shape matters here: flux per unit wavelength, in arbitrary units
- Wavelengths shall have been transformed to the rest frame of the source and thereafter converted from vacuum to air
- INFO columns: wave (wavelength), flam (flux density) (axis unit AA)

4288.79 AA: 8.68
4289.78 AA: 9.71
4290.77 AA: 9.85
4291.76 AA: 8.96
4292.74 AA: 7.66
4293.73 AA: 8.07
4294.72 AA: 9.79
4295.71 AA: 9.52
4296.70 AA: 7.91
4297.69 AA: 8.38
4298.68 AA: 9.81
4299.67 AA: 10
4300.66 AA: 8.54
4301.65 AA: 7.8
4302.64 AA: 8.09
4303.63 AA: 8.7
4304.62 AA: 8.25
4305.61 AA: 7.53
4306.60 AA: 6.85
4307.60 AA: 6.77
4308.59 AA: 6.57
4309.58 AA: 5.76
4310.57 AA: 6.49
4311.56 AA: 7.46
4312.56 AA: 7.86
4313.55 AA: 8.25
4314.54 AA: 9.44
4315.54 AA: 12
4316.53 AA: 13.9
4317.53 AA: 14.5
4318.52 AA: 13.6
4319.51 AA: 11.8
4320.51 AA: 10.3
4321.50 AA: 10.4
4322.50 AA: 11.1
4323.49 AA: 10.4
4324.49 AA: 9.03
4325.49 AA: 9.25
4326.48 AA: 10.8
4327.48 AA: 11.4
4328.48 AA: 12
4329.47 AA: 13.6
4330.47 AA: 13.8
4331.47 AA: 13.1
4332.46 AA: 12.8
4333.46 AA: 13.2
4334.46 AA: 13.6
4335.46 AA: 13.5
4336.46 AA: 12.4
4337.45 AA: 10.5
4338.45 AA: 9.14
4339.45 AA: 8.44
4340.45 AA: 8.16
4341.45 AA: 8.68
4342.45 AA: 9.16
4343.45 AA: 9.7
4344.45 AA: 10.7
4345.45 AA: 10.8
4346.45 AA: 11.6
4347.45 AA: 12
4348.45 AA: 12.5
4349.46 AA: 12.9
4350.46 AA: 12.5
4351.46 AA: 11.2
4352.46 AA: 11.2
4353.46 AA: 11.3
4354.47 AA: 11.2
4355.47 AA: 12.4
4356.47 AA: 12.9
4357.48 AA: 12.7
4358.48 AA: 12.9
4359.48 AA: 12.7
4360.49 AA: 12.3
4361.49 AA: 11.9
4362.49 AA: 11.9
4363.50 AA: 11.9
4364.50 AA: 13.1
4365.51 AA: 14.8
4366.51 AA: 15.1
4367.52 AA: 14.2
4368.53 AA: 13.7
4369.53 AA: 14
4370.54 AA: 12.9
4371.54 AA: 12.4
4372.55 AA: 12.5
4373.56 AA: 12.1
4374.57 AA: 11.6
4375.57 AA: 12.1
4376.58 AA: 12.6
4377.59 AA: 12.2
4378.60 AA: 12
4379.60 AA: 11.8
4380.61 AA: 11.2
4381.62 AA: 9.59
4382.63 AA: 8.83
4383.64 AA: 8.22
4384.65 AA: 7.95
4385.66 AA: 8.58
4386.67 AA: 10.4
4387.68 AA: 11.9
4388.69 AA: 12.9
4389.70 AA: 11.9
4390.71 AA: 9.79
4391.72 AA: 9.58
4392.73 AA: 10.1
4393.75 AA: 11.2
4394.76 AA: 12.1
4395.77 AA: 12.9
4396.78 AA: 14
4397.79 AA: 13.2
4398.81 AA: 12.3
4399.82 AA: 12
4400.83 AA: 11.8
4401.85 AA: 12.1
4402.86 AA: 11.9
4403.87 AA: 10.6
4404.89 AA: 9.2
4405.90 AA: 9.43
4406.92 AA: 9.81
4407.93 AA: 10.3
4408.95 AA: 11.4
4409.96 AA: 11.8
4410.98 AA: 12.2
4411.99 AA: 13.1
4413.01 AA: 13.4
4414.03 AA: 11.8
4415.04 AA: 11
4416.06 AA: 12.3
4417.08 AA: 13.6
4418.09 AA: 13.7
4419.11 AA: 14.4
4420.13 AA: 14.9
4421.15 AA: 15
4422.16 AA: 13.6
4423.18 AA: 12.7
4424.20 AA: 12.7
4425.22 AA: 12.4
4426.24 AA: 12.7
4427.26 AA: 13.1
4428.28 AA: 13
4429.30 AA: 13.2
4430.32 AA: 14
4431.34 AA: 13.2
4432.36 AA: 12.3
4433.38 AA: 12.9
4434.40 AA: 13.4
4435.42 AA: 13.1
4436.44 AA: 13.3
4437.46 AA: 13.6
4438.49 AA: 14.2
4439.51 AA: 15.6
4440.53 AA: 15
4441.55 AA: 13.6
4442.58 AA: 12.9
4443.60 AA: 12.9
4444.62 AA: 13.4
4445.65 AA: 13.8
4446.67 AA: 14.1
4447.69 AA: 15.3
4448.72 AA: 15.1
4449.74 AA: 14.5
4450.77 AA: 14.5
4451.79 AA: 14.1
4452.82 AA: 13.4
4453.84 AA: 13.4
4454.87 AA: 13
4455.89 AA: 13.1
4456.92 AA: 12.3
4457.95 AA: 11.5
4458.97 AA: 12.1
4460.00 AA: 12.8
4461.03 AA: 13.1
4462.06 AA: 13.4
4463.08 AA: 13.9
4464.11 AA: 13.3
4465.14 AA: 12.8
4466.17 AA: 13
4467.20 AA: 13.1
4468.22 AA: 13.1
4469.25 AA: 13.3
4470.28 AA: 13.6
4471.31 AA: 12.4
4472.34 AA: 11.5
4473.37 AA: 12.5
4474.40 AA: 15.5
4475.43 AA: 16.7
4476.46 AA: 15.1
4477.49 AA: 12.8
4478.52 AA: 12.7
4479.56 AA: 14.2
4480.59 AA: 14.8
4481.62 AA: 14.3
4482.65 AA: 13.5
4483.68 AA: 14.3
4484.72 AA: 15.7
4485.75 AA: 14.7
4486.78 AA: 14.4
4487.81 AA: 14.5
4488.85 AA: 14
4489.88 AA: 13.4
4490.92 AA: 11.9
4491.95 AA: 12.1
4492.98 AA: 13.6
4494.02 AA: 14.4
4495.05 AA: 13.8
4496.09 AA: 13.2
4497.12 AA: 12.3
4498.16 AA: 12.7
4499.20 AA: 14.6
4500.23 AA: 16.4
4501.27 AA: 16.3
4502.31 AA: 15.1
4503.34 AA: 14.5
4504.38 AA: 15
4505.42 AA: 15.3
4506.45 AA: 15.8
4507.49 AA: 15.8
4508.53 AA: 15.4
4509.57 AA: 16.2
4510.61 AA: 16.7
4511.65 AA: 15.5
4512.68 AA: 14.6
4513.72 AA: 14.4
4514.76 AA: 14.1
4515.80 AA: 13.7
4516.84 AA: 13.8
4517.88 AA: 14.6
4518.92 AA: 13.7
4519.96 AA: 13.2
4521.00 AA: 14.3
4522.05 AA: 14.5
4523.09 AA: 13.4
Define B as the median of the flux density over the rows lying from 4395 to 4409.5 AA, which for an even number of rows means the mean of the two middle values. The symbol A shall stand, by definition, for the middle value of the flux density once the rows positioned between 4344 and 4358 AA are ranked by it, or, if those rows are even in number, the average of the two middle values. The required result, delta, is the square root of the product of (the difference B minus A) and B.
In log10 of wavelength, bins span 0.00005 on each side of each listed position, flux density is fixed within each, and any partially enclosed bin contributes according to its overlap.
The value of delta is 1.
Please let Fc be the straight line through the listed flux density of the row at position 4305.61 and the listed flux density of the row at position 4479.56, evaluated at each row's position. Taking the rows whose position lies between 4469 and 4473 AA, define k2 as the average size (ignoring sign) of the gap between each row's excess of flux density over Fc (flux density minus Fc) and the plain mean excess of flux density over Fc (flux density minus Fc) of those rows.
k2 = 0.79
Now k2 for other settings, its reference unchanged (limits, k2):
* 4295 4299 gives 0.76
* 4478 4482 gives 0.62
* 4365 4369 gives 0.54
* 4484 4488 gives 0.47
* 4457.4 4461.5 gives 0.54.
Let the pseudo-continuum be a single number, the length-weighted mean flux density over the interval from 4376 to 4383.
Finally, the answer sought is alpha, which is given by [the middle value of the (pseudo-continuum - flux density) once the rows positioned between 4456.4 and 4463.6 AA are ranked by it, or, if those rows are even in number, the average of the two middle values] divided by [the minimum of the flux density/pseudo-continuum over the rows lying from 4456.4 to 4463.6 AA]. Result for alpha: -1.5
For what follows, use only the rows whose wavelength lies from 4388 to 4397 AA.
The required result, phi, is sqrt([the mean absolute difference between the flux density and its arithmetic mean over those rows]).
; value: 1.13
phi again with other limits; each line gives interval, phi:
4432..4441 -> 0.90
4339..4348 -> 1.10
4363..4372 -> 0.94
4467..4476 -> 1.08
